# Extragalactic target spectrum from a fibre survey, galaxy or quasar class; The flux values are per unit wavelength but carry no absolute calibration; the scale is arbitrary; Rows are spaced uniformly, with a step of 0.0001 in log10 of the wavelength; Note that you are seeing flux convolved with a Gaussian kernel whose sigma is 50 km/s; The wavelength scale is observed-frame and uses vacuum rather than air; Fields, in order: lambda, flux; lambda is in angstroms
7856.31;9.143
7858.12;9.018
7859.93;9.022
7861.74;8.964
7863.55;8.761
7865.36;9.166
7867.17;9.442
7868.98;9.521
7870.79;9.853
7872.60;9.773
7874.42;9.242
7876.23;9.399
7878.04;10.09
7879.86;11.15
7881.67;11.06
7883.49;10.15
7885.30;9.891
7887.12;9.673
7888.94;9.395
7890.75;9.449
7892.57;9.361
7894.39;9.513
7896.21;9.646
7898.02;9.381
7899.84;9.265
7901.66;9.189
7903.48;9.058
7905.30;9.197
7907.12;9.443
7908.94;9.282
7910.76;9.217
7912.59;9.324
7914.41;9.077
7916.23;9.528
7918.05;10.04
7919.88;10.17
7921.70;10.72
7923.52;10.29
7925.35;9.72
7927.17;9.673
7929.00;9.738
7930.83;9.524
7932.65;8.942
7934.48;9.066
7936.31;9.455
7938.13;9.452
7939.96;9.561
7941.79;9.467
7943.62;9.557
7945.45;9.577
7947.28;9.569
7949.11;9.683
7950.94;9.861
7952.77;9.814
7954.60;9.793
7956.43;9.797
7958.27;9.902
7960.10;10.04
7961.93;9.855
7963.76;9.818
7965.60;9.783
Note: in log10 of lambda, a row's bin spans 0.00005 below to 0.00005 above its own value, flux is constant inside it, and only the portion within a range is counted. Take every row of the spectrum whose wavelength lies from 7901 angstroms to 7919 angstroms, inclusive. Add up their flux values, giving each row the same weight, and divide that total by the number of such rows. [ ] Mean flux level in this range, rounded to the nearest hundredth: 9.34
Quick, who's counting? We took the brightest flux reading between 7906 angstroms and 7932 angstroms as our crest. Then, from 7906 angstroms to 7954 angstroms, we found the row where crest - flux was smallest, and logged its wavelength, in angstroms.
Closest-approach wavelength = 7921.70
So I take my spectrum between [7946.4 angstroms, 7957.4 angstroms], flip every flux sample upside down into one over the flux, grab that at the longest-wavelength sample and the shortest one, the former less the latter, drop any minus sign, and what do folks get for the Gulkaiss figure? 0.002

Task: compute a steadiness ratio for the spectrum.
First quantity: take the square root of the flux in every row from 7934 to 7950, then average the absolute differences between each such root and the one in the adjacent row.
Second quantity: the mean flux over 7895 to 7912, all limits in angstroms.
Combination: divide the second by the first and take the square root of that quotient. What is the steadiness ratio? 23.5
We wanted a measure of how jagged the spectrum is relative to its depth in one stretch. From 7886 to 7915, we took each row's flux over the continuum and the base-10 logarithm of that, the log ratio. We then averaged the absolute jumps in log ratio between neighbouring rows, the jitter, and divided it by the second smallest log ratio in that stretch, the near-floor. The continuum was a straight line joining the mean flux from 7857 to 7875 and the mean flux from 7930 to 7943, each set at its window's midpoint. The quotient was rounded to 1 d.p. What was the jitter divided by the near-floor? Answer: -0.6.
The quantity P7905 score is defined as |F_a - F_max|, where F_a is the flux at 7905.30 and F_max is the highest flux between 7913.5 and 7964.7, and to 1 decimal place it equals 1.5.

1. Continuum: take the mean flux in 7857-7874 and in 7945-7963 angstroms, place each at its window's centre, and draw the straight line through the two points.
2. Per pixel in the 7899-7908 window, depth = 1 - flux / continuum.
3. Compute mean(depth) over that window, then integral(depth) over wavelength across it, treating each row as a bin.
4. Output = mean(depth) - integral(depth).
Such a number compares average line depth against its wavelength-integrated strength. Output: -0.2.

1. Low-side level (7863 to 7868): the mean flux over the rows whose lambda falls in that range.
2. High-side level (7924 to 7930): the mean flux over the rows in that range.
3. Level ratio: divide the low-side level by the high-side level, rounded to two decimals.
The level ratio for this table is 0.94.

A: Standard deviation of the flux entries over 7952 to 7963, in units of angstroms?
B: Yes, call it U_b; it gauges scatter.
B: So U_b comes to 0.09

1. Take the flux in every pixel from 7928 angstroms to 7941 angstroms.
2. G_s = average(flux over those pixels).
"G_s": 9.4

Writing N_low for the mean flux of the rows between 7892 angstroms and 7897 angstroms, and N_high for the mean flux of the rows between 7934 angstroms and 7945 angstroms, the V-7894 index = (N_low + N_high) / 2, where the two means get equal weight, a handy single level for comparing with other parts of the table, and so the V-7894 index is 9.5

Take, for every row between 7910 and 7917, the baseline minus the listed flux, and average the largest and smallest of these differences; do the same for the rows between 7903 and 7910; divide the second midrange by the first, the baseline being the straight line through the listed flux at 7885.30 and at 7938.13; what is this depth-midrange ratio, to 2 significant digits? 1.4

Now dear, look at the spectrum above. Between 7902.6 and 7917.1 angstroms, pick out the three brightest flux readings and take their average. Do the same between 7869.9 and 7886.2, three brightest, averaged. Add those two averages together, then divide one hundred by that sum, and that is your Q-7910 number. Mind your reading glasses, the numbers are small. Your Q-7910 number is 4.95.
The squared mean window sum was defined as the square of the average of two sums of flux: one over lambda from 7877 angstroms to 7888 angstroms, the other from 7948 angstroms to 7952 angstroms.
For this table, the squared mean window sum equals 1663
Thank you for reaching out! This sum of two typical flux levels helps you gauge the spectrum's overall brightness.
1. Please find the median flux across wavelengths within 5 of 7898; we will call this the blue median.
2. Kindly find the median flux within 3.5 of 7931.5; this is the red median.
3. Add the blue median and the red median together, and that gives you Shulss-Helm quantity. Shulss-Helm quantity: 18.7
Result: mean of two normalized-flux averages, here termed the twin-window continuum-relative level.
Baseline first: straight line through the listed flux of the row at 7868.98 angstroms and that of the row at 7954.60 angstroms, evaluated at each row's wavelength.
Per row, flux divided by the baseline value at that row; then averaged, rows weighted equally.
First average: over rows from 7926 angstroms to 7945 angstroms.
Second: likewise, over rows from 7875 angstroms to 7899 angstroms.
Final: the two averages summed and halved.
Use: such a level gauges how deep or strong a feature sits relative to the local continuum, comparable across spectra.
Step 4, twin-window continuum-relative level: 1.00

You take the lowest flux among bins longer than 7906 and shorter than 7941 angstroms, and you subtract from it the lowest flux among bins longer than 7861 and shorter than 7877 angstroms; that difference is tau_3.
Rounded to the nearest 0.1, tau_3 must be 0.2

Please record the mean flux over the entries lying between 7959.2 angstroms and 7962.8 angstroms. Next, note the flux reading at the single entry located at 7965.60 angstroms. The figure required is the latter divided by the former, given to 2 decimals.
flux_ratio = 0.98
